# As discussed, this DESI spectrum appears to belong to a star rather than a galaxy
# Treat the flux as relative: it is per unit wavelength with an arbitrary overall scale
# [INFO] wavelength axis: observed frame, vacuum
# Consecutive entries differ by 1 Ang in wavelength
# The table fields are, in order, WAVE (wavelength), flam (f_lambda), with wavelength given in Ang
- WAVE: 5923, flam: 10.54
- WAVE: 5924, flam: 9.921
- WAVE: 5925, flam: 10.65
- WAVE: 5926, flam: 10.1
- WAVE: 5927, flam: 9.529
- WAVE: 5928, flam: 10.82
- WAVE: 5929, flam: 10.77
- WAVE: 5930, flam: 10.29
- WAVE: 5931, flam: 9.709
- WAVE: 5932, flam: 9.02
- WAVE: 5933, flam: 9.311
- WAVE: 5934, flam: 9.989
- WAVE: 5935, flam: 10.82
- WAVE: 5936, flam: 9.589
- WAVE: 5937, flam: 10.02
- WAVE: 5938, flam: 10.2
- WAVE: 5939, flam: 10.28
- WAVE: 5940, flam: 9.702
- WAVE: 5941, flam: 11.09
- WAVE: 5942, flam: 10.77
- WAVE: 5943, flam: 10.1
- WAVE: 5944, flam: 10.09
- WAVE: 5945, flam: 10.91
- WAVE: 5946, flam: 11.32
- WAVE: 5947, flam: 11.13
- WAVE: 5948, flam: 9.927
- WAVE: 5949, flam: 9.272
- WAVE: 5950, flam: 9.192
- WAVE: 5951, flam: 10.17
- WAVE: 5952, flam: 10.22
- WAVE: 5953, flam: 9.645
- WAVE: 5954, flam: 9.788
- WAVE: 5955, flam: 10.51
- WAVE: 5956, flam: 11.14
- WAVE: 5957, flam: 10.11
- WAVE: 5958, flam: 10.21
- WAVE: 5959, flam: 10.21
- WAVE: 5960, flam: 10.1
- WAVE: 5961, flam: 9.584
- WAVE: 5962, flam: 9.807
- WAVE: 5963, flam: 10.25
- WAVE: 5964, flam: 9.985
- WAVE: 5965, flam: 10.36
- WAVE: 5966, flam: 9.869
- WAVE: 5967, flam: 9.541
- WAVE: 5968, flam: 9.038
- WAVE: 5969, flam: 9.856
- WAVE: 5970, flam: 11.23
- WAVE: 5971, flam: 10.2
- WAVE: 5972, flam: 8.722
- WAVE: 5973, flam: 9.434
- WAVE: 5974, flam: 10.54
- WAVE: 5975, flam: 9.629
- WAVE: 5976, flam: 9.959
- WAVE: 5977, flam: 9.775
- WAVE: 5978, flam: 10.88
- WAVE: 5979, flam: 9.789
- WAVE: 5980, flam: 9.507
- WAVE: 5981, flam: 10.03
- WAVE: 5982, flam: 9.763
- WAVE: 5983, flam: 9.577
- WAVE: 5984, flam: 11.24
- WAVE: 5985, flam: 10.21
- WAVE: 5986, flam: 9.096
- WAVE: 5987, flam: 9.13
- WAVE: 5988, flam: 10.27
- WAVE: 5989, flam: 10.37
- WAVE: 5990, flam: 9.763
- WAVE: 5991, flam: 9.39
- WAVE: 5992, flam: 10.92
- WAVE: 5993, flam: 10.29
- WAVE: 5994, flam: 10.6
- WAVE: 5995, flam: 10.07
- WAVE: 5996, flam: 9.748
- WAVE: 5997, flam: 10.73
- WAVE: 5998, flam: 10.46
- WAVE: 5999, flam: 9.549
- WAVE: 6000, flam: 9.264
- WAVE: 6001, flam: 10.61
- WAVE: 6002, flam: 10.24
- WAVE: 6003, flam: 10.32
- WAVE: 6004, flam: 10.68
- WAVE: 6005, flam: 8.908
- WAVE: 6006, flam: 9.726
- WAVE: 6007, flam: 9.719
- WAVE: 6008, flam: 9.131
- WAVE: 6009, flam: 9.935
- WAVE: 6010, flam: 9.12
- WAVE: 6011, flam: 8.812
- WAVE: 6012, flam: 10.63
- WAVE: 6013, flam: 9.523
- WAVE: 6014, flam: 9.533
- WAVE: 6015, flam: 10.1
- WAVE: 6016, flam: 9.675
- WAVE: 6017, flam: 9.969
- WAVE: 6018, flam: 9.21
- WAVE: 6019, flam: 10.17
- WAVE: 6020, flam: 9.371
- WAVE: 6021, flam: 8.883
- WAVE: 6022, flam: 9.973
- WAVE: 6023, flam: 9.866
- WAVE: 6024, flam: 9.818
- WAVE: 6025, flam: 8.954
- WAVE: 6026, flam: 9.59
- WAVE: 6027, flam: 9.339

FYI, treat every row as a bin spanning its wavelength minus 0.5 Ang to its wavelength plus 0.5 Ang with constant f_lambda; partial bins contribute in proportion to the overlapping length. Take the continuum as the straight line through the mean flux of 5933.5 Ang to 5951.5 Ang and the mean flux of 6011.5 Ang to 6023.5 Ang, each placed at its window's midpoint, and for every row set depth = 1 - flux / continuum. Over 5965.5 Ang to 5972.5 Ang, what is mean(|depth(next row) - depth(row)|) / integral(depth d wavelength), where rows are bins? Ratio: 0.45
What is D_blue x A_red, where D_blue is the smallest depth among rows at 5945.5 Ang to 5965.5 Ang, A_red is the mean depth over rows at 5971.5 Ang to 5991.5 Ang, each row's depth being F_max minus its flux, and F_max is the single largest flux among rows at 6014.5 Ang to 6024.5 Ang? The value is -0.36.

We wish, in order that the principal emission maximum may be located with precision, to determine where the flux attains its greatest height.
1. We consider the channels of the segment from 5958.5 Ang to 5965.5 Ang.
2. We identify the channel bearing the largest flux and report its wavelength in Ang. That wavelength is 5965 Ang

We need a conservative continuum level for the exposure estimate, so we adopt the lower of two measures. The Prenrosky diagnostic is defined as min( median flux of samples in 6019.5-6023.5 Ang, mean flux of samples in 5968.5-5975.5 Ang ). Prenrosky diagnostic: 9.62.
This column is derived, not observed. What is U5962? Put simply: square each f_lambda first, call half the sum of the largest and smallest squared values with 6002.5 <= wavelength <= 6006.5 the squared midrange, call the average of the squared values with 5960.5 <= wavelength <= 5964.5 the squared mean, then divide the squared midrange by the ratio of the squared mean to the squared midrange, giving 95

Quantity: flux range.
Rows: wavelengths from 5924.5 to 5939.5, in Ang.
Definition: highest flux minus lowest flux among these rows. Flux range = 1.80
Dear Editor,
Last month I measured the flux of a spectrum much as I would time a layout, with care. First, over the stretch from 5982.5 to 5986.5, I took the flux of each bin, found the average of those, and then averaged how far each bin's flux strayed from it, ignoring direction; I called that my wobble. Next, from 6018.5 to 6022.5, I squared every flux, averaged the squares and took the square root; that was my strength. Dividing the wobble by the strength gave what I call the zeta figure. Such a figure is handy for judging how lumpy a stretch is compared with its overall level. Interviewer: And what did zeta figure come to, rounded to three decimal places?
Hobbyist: 0.072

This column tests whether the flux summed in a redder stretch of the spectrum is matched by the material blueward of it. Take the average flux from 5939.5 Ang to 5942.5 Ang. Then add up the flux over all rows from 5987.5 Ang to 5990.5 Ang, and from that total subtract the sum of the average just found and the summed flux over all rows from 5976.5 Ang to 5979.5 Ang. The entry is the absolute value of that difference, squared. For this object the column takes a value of 112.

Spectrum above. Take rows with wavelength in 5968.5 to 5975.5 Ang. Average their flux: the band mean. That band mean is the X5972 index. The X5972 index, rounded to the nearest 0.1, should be 9.9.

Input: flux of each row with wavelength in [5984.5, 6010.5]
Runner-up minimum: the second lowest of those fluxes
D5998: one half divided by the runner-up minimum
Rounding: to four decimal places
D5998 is 0.0550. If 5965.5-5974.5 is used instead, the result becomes 0.0553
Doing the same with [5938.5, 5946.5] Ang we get 0.0496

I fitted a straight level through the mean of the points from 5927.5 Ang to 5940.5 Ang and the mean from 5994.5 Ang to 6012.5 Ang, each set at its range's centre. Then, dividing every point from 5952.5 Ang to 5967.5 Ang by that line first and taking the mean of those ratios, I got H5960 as 1.01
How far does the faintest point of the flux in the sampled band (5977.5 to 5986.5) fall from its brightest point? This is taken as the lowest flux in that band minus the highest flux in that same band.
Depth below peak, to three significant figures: -2.14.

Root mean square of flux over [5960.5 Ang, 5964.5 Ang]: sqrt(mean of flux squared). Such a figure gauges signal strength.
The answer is 9.9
